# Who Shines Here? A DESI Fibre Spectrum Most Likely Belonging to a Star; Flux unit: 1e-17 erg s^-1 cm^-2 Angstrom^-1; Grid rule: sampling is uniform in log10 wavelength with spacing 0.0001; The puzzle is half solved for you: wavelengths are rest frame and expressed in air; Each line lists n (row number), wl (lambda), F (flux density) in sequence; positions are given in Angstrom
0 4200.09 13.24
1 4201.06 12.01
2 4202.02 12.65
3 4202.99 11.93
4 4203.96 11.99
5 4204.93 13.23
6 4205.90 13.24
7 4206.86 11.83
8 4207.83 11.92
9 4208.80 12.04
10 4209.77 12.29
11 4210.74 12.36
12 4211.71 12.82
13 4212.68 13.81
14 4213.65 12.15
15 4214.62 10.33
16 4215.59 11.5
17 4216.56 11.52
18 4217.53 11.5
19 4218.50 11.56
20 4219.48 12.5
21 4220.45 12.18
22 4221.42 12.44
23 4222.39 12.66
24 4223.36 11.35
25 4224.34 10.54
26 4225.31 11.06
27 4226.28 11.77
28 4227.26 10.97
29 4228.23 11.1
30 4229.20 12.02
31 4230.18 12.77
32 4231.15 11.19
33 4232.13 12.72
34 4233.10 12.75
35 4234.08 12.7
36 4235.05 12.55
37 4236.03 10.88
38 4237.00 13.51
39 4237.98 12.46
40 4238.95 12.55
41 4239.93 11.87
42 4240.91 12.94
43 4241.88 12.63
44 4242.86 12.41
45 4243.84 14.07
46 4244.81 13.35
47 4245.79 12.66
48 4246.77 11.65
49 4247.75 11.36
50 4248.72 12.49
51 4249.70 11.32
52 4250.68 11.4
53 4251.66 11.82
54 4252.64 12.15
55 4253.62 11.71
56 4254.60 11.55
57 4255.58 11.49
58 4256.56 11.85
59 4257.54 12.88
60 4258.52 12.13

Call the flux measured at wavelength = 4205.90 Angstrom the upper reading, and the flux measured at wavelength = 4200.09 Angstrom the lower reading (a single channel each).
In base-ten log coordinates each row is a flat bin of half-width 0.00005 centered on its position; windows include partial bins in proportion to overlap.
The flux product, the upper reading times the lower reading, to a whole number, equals 175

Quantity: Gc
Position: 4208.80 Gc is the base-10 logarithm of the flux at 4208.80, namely 1.08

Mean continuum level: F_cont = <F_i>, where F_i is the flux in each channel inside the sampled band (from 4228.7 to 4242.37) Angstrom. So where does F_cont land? 12.4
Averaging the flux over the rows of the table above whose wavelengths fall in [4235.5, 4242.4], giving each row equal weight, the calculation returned 12.4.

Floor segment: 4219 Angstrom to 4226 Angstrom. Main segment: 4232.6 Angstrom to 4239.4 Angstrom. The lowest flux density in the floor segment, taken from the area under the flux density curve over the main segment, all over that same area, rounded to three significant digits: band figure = 0.876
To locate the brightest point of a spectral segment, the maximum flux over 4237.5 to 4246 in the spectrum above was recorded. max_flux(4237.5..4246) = 14.07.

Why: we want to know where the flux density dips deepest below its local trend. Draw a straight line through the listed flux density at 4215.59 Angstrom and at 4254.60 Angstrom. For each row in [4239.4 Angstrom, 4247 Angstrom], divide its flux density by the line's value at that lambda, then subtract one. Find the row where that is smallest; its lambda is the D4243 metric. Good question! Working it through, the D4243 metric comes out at 4246.77 Angstrom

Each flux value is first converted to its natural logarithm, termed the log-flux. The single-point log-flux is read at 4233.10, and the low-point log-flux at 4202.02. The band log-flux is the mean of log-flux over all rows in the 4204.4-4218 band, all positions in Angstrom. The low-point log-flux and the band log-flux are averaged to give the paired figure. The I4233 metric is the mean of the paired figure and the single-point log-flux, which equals 2.532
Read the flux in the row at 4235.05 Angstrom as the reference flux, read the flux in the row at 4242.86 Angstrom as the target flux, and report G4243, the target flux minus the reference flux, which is -0.1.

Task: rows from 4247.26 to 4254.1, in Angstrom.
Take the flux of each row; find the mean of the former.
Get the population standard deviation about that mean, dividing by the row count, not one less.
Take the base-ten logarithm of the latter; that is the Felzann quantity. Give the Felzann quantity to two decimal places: -0.39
